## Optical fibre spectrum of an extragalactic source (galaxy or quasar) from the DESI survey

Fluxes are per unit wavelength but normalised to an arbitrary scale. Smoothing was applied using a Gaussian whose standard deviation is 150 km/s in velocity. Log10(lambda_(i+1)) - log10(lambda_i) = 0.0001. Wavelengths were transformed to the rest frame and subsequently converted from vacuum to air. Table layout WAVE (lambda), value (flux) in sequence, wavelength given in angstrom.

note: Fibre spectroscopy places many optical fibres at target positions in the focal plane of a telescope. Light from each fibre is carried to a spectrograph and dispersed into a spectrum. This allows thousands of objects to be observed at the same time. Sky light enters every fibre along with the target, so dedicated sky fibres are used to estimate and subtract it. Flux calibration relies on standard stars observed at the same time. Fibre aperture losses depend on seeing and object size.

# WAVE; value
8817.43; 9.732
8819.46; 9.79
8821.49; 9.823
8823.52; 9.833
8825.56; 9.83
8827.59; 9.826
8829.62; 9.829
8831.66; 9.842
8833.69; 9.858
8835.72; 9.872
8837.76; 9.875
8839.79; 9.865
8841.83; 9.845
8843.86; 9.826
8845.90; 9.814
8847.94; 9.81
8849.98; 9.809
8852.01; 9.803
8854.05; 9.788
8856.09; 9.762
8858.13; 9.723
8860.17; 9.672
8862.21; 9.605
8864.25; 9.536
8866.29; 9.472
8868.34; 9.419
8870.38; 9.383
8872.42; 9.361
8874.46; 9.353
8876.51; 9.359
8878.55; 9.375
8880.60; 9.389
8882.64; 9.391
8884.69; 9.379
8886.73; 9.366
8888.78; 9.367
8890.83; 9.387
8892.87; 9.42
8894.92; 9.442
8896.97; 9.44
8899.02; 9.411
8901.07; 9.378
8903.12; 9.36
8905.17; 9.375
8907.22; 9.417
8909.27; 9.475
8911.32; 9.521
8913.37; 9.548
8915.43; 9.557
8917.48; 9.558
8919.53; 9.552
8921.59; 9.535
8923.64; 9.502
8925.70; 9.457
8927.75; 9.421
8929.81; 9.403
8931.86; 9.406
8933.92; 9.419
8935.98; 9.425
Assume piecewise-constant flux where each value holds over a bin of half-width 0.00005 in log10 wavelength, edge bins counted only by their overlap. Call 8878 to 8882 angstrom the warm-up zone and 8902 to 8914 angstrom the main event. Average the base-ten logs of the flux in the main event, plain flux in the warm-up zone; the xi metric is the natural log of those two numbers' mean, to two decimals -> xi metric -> 1.64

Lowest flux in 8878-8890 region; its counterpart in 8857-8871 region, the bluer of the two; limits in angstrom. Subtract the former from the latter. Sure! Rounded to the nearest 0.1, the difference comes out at 0.0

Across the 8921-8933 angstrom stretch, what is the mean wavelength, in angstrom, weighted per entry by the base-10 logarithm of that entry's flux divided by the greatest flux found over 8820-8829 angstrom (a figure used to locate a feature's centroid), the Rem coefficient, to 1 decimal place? 8927.2 angstrom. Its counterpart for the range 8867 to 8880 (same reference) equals 8873.6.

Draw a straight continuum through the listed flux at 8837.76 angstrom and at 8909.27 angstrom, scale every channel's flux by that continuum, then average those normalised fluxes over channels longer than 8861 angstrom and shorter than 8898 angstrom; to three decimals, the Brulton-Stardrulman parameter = 0.976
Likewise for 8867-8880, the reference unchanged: 0.969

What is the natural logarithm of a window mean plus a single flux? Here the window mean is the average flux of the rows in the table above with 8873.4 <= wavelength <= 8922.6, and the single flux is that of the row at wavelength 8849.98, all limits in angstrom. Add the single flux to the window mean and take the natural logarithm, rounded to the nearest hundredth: 2.96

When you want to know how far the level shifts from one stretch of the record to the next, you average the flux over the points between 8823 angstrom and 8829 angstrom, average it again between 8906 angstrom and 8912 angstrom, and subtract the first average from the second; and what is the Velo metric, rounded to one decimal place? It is -0.4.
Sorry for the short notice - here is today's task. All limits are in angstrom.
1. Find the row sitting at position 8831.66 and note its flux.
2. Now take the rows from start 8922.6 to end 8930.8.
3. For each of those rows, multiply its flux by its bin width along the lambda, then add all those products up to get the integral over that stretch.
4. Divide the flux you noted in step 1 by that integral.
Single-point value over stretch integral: 0.127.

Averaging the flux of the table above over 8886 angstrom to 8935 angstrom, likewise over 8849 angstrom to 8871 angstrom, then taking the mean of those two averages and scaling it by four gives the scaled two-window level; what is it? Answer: 38.2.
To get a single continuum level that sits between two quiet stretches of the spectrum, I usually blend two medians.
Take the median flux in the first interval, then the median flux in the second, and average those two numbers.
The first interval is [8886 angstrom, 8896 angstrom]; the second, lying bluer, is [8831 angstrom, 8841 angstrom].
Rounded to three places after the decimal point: 9.626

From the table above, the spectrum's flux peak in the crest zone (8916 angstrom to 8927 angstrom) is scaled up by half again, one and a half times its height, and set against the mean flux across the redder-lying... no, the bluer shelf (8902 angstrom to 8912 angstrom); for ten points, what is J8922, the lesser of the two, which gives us 9.43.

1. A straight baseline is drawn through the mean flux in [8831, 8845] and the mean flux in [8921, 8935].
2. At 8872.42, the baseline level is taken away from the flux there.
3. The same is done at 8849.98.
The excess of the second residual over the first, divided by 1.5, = 0.23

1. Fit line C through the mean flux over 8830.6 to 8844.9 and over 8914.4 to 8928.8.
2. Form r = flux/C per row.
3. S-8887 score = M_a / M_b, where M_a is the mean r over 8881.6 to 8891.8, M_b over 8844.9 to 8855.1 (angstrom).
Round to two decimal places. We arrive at 0.97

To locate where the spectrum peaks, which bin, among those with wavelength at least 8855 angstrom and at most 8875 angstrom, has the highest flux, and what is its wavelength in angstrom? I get 8856.09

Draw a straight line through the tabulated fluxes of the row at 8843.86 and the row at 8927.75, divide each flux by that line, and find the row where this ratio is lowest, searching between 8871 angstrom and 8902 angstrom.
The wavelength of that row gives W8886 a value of 8872.42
